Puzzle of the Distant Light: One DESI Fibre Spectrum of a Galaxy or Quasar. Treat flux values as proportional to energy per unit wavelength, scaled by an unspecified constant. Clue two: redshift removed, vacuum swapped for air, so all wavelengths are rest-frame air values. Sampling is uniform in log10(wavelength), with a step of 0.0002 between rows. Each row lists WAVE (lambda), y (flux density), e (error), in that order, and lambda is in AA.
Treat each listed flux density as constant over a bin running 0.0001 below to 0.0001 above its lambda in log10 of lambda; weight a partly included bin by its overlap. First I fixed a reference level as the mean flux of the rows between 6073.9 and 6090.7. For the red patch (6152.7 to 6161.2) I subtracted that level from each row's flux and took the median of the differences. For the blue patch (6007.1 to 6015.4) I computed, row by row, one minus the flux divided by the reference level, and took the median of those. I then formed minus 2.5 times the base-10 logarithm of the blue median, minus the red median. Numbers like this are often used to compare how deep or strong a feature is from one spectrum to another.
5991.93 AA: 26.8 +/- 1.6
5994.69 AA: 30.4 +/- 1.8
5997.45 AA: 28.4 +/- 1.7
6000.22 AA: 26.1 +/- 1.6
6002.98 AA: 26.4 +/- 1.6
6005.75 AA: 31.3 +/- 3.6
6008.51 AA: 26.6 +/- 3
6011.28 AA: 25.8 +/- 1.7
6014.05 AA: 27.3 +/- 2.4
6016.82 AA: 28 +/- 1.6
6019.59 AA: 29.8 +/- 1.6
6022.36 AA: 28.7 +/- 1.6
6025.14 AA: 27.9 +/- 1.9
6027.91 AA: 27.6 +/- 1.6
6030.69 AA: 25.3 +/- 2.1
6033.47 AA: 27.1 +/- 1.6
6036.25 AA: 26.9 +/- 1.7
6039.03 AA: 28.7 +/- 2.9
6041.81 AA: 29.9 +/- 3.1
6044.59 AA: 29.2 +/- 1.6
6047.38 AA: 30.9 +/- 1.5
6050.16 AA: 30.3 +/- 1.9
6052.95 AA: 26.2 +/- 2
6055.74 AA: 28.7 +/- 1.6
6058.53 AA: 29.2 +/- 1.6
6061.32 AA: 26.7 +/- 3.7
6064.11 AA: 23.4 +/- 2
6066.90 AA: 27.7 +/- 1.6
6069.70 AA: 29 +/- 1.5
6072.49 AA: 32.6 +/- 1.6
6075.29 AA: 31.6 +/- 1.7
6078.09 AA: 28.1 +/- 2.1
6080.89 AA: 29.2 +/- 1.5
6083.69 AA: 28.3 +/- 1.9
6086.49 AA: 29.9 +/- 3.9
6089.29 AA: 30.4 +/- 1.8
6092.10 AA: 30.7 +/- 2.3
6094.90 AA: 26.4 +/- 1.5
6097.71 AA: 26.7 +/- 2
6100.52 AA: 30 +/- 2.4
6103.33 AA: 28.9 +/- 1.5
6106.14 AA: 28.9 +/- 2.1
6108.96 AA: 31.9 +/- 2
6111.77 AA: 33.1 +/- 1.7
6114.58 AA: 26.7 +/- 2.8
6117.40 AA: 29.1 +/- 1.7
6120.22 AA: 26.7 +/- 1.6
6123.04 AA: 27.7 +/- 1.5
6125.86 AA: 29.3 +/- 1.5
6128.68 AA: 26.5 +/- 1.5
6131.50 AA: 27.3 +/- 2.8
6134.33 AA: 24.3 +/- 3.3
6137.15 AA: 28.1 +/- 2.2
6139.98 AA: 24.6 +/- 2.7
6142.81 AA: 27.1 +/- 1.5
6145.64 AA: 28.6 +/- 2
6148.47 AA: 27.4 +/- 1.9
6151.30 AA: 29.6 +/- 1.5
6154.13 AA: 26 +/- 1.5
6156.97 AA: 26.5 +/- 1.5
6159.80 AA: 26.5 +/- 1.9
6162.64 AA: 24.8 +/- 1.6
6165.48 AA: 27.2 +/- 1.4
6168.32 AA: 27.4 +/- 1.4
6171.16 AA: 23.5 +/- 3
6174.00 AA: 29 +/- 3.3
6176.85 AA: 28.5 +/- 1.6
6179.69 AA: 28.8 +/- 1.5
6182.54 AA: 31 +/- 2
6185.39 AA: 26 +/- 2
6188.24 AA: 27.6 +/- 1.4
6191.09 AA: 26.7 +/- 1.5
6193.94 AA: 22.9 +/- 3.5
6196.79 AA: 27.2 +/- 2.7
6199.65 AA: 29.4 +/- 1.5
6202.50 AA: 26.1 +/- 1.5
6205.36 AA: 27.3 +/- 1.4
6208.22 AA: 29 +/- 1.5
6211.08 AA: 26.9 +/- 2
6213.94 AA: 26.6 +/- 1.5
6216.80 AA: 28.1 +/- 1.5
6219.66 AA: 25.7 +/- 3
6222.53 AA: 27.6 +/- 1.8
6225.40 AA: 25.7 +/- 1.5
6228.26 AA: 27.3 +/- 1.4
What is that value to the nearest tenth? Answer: 5.6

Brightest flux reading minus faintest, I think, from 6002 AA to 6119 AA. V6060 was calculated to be 9.7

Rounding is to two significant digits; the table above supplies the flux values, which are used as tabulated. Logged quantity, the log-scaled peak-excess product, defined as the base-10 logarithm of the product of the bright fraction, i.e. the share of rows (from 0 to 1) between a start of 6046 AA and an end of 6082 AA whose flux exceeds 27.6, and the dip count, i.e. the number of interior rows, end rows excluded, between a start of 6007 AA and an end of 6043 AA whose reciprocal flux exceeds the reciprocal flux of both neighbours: 0.36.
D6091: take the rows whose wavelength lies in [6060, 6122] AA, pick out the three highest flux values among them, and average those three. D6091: 32.5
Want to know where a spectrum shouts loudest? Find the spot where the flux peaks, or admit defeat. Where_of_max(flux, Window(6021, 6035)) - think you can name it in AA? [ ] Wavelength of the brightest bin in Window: 6022.36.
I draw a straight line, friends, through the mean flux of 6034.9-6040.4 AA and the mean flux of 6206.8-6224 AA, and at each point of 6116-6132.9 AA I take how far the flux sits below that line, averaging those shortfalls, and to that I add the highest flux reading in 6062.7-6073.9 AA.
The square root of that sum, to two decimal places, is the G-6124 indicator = 5.69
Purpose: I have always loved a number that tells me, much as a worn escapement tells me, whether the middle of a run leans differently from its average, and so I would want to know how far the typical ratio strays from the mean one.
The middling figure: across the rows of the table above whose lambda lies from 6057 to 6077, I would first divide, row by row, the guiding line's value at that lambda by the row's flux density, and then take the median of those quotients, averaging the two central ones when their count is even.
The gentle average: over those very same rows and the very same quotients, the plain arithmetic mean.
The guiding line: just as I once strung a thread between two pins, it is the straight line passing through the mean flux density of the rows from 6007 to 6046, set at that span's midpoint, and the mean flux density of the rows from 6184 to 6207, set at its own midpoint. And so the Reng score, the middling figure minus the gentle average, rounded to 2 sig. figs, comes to -0.024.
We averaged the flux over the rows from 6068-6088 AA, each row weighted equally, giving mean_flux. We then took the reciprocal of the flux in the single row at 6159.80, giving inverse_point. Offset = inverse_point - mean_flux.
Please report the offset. -29.8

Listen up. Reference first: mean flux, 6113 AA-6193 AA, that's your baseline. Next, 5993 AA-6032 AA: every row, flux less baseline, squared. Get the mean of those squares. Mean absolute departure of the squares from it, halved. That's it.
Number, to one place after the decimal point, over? 1.7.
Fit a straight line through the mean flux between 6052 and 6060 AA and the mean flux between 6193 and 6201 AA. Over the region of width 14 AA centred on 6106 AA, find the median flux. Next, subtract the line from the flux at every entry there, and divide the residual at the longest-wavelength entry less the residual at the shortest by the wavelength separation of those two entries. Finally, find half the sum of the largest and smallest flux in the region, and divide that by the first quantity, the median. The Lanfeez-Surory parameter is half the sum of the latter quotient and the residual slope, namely 0.66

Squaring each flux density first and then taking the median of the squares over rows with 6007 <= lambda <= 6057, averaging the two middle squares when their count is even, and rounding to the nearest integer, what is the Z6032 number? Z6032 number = 781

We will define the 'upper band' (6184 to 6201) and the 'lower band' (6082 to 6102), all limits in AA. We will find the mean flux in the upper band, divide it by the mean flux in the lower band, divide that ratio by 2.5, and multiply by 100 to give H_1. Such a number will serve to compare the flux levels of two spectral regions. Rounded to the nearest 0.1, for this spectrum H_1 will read 36.8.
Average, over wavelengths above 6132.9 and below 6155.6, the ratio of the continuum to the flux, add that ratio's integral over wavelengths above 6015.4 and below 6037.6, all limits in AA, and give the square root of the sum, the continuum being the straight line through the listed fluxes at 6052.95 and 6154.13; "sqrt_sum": 4.699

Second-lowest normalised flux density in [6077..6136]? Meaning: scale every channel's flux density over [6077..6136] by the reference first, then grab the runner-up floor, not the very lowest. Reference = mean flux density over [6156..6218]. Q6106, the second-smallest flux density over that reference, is 0.97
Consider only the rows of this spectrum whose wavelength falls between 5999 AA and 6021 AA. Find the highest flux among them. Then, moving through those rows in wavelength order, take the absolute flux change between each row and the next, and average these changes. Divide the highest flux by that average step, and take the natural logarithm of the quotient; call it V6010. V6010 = 2.70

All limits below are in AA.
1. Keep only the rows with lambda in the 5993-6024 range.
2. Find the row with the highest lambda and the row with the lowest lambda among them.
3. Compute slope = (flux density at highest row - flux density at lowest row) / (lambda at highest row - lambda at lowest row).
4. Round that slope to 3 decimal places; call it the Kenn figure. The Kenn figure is -0.061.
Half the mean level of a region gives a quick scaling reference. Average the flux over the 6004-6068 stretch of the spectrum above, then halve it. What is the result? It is 14.0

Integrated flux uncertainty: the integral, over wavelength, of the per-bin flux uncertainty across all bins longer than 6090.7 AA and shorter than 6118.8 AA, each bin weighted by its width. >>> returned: 56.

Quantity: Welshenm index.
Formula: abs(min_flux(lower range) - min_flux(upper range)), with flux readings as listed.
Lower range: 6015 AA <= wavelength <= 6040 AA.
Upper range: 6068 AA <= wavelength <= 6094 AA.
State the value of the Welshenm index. 2.8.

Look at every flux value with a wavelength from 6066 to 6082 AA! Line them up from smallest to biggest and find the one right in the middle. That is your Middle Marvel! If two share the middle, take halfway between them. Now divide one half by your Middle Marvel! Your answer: 0.0172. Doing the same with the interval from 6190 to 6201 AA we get 0.0186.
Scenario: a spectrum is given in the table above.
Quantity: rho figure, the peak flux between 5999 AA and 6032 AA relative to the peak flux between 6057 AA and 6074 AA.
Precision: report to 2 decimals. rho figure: 0.96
